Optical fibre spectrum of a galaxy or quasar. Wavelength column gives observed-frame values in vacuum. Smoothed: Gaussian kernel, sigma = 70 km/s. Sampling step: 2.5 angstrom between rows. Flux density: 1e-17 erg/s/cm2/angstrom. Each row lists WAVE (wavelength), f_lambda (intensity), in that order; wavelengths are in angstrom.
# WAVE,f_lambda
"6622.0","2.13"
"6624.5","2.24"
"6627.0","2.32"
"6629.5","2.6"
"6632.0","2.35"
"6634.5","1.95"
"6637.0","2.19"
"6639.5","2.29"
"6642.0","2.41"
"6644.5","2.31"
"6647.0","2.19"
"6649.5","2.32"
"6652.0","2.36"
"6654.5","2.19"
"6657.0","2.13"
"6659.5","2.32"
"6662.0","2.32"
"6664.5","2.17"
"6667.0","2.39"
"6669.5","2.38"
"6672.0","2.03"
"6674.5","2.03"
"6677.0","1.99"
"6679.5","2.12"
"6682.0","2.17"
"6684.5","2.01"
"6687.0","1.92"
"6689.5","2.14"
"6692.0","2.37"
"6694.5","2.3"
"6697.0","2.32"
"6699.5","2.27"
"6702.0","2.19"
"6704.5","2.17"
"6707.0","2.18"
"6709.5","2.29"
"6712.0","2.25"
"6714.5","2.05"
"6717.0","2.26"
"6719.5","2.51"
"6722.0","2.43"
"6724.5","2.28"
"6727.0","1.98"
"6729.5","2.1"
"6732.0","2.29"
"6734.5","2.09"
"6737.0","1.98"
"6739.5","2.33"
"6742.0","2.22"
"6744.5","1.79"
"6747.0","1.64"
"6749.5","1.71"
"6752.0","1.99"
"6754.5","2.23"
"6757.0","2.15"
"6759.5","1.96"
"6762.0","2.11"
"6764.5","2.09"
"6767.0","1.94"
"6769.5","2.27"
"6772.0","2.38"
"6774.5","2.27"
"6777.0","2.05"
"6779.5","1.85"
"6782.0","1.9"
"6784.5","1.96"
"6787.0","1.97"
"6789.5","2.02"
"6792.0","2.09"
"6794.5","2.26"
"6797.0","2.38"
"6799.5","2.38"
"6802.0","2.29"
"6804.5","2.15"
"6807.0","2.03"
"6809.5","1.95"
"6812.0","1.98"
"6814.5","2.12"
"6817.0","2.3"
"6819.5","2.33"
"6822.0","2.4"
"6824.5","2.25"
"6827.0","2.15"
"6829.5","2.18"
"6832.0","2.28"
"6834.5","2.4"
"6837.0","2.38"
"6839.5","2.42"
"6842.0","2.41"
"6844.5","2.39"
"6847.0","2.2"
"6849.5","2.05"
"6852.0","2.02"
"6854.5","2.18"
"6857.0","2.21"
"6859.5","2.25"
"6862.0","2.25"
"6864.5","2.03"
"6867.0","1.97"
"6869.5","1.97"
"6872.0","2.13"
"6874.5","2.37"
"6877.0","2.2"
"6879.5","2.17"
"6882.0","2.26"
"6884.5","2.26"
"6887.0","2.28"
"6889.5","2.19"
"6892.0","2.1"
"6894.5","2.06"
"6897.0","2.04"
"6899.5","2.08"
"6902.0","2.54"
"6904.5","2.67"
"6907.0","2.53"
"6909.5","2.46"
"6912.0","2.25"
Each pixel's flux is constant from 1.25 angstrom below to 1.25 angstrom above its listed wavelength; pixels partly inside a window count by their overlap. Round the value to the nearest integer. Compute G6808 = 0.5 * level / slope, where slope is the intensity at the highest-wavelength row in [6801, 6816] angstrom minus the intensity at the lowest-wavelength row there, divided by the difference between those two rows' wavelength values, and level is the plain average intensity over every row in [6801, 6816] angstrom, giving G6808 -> -77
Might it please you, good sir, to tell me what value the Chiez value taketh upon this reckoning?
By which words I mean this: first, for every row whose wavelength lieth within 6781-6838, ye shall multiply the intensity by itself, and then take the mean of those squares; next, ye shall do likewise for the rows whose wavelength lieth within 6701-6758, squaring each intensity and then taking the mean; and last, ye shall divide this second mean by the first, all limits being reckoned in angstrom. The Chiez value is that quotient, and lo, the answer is 0.96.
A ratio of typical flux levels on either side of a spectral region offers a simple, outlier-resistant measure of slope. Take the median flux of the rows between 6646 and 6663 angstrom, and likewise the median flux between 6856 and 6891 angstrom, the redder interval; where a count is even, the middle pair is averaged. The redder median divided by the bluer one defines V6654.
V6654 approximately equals 0.950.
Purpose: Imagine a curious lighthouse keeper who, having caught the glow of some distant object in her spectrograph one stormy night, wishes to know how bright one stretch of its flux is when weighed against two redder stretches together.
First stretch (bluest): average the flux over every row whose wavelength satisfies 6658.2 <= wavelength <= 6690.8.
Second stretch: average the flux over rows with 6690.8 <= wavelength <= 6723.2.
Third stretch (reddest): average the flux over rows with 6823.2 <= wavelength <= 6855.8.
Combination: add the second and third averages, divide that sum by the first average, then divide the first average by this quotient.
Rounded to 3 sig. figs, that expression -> 1.02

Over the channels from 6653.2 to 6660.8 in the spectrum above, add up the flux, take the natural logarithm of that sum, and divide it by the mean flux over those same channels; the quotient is 0.855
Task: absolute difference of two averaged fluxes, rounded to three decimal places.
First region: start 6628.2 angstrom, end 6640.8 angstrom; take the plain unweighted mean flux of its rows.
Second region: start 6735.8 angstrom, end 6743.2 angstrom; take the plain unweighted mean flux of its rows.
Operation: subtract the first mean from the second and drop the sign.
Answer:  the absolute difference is 0.099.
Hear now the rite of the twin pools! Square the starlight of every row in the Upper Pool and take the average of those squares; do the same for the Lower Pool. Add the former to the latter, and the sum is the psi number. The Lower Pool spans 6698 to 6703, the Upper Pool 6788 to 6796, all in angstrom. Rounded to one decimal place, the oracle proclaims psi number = 9.5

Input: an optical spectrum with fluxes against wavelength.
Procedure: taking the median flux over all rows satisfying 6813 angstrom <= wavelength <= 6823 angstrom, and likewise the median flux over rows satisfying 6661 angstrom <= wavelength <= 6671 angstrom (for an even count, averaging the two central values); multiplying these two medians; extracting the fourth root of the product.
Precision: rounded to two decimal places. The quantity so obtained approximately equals 1.53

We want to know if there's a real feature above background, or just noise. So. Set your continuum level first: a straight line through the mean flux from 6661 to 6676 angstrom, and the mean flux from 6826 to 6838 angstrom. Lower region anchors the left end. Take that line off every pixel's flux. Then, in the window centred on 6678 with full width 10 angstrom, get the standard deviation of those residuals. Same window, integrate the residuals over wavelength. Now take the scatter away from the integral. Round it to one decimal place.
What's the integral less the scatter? -1.5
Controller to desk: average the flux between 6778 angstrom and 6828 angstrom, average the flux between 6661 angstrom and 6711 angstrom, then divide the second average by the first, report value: 1.02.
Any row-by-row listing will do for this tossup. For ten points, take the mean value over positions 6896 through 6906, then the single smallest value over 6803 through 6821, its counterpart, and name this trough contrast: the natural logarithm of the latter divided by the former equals -0.18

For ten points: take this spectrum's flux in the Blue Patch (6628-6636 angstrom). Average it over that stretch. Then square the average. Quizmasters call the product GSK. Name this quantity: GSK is 5.3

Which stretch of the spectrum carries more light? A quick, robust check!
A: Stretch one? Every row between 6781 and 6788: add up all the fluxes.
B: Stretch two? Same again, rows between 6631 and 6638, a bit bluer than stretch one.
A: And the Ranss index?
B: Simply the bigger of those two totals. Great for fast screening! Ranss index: 6.5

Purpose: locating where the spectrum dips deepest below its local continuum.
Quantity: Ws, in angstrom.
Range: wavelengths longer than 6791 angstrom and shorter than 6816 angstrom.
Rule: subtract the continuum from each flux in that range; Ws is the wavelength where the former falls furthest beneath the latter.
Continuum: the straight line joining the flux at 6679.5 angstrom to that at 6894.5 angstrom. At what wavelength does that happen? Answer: 6809.5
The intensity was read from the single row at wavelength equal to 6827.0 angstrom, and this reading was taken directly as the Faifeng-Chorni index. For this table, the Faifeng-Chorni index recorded 2.15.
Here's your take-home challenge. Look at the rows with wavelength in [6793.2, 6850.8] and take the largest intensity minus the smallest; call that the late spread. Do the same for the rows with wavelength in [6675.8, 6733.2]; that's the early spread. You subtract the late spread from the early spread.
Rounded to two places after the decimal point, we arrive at 0.12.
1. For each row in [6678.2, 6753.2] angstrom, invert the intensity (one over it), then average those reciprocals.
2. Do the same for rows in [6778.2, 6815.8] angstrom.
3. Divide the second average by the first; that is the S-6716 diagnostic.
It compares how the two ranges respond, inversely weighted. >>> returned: 1.02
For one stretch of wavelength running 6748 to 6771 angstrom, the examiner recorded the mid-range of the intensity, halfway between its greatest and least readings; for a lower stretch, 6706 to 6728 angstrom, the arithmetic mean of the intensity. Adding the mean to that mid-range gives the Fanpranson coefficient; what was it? 4.24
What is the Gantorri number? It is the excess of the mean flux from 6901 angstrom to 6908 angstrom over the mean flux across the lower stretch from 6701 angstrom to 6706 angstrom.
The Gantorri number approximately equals 0.40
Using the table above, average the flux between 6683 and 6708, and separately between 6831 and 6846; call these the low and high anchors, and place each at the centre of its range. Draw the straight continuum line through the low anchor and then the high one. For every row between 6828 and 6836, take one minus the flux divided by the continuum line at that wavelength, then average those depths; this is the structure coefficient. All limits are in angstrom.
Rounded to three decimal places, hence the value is 0.036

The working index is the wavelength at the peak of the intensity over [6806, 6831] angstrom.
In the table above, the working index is 6822.0 angstrom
